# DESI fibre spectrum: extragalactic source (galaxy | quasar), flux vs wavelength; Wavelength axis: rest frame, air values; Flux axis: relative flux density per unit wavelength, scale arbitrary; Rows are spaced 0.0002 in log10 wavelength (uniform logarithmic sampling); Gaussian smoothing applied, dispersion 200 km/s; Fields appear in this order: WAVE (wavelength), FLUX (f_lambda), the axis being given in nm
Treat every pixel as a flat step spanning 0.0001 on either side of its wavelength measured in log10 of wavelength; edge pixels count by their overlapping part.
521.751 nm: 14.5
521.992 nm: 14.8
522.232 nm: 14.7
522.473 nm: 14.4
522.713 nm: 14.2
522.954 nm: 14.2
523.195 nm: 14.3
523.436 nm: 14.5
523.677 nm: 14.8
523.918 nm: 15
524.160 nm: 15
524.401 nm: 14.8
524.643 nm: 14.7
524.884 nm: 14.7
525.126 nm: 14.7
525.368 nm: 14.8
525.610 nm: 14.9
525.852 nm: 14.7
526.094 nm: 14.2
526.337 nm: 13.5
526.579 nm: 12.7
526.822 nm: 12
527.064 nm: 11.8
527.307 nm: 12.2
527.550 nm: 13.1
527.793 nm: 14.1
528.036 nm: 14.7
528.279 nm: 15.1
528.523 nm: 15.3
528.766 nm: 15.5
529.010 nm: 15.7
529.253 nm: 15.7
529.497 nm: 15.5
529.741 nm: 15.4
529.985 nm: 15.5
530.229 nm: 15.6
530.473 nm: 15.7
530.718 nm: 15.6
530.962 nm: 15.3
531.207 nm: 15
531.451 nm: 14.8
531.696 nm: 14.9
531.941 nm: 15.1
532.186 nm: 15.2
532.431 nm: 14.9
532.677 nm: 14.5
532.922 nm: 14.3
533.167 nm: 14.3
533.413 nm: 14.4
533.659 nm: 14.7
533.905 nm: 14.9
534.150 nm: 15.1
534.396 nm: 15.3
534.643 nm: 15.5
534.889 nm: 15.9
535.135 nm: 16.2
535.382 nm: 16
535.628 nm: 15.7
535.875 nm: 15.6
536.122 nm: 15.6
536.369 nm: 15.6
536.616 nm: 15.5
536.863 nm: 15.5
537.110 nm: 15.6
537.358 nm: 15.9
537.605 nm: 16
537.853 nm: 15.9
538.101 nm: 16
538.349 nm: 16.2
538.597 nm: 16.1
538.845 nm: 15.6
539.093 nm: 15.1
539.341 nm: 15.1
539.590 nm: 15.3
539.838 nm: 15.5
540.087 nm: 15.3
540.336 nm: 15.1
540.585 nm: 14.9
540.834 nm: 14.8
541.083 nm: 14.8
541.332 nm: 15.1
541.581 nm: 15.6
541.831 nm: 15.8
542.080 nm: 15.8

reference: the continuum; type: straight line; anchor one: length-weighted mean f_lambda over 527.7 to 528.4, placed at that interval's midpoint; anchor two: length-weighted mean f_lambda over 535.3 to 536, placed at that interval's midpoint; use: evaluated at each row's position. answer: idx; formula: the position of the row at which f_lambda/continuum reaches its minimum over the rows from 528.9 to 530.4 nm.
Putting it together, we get 529.741 nm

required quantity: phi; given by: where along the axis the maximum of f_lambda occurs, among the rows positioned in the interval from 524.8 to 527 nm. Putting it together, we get 525.610 nm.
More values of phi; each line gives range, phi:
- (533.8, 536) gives 535.135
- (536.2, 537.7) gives 537.605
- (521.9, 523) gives 521.992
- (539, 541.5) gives 539.838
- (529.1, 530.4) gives 529.253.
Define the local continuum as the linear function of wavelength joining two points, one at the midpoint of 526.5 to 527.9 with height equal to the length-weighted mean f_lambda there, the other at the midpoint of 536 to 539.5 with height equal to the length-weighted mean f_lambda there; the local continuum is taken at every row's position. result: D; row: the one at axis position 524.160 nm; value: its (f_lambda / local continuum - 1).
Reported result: 0.28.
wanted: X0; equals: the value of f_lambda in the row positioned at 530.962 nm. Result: 15.3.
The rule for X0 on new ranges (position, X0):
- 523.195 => 14.3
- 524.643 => 14.7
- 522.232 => 14.7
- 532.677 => 14.5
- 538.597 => 16.1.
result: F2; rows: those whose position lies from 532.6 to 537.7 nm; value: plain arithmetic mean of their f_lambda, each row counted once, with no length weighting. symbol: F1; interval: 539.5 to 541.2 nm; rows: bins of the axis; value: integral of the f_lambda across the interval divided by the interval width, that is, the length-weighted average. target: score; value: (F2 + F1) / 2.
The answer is 15.2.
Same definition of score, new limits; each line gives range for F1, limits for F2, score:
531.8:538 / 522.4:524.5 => 15.0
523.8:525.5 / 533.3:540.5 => 15.2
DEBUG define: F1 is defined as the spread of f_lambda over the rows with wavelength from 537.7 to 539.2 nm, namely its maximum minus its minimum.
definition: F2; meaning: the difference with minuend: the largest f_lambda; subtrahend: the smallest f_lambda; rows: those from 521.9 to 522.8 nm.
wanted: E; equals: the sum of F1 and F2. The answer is 1.70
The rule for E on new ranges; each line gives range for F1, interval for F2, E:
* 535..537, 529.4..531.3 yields 1.40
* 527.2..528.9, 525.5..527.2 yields 6.40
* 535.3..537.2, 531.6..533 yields 1.40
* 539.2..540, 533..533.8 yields 0.80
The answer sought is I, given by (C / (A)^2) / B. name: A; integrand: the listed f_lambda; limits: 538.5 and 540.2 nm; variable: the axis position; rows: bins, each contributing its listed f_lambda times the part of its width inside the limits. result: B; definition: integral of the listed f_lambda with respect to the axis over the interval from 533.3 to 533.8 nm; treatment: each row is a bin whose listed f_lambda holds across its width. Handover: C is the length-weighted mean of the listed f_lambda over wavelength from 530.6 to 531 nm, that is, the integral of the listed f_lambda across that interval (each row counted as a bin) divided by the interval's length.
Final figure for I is 0.003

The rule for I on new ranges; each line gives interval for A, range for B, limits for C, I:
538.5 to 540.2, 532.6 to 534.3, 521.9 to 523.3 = 0.001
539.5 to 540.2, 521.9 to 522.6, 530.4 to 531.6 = 0.013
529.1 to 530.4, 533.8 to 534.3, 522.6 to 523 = 0.005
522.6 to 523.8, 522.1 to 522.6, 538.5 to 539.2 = 0.007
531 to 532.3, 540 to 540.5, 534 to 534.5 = 0.005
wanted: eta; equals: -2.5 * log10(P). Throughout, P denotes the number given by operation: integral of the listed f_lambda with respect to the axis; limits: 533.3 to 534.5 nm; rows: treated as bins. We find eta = -3.13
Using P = 17.9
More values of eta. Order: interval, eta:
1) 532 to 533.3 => -3.20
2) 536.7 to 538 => -3.28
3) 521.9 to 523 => -3.00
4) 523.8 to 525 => -3.13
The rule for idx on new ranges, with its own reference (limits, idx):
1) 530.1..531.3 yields 531.207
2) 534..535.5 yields 534.150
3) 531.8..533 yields 532.922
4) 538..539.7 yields 539.341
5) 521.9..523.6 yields 522.954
